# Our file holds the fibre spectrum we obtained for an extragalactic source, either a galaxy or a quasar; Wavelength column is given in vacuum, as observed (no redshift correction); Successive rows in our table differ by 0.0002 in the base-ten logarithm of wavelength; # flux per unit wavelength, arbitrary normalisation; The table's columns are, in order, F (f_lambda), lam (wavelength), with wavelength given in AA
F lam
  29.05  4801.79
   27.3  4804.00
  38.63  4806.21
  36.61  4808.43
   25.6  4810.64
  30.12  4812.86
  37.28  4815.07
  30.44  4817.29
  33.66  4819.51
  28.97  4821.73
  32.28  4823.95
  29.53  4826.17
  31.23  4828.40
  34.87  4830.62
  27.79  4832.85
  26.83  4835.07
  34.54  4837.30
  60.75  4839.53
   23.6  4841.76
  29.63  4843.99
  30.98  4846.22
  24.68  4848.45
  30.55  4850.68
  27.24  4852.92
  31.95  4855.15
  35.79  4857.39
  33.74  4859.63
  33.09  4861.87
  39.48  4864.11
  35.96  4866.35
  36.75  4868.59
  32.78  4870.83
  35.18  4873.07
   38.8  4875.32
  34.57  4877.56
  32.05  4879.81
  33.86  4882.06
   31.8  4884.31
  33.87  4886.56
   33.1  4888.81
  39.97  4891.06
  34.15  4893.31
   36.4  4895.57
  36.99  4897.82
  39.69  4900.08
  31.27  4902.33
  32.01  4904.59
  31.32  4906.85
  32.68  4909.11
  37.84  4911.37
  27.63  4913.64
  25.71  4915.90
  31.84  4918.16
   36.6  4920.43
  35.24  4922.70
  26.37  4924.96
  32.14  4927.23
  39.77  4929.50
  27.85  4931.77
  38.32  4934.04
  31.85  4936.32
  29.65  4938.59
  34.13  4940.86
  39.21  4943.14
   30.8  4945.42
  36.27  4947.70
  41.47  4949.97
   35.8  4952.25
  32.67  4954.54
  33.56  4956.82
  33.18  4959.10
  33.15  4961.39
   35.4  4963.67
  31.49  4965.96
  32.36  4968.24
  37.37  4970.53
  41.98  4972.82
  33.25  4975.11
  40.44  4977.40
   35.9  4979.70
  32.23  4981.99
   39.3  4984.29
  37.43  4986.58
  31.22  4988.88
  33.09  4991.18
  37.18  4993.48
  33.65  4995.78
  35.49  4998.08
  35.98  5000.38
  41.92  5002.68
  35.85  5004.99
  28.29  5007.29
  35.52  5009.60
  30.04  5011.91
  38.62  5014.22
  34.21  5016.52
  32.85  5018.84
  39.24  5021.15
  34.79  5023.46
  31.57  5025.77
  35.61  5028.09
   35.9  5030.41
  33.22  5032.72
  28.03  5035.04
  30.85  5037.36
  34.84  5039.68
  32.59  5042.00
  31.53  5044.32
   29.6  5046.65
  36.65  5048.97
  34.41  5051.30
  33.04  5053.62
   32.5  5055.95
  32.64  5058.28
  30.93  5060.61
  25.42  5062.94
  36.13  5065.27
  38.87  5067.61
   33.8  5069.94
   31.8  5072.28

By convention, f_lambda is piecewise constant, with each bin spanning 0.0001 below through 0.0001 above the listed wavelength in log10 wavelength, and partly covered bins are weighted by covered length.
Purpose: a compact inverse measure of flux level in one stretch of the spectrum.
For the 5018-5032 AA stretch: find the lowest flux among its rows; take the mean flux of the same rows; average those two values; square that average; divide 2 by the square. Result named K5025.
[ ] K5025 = 0.0018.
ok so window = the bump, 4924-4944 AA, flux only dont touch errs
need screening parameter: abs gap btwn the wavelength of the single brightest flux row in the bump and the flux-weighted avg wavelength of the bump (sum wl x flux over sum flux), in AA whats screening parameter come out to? 4.9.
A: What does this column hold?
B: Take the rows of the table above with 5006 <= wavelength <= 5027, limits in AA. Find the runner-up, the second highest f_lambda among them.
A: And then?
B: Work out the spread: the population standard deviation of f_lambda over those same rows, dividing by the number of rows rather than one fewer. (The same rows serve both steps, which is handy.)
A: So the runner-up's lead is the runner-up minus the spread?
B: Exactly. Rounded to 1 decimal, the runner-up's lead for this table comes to 35.2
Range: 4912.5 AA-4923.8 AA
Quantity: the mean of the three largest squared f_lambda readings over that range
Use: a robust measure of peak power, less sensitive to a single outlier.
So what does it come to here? 1198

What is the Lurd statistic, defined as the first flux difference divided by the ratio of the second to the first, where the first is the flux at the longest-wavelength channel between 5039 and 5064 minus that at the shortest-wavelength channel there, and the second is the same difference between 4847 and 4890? 11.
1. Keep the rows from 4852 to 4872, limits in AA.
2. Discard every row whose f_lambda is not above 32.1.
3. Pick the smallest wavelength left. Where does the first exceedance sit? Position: 4857.39 AA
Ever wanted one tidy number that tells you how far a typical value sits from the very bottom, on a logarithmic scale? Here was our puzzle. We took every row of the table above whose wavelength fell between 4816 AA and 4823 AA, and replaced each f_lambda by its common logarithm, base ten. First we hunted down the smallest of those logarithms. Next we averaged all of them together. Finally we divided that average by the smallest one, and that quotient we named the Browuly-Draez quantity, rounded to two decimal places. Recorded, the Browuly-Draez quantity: 1.02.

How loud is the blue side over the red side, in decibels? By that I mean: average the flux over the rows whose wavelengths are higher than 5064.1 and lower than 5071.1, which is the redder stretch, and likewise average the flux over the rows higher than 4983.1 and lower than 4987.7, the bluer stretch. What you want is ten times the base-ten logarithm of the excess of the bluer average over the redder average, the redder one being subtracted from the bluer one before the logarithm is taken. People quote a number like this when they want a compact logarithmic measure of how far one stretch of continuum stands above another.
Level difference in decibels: 3.2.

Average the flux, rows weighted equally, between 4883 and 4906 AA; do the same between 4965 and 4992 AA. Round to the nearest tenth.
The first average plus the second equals 70.4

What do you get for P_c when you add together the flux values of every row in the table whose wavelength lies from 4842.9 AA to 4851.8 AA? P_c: 116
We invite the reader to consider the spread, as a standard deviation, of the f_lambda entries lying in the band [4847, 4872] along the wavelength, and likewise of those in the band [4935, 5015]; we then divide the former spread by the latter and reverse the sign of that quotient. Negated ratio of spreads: -1.2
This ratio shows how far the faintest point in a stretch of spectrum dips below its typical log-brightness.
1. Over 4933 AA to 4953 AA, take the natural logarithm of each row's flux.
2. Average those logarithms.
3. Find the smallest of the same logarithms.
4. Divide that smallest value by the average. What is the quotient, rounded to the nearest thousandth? 0.953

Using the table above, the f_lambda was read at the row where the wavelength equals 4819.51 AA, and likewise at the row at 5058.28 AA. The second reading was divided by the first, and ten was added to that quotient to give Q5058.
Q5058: 10.97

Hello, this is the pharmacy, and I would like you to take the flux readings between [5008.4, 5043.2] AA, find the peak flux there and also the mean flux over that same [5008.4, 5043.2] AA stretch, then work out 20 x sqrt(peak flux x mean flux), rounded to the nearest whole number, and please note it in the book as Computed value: 729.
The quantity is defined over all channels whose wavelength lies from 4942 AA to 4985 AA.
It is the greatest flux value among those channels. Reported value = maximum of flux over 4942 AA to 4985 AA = 41.98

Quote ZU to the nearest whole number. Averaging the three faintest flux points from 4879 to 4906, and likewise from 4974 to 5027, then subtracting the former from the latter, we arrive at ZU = -2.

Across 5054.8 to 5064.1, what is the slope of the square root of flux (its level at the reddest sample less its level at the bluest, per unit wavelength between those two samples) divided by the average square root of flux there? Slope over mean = -0.017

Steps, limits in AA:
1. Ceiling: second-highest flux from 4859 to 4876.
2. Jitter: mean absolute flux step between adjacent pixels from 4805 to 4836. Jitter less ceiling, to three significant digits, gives -34.3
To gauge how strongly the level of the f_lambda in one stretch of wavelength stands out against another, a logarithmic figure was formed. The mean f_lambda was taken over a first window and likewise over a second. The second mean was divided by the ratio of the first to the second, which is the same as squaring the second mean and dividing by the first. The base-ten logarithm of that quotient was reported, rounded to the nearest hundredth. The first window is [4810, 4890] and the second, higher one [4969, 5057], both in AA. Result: 1.56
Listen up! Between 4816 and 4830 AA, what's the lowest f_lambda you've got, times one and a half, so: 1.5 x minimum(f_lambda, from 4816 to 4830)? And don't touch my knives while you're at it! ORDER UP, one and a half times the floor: 43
